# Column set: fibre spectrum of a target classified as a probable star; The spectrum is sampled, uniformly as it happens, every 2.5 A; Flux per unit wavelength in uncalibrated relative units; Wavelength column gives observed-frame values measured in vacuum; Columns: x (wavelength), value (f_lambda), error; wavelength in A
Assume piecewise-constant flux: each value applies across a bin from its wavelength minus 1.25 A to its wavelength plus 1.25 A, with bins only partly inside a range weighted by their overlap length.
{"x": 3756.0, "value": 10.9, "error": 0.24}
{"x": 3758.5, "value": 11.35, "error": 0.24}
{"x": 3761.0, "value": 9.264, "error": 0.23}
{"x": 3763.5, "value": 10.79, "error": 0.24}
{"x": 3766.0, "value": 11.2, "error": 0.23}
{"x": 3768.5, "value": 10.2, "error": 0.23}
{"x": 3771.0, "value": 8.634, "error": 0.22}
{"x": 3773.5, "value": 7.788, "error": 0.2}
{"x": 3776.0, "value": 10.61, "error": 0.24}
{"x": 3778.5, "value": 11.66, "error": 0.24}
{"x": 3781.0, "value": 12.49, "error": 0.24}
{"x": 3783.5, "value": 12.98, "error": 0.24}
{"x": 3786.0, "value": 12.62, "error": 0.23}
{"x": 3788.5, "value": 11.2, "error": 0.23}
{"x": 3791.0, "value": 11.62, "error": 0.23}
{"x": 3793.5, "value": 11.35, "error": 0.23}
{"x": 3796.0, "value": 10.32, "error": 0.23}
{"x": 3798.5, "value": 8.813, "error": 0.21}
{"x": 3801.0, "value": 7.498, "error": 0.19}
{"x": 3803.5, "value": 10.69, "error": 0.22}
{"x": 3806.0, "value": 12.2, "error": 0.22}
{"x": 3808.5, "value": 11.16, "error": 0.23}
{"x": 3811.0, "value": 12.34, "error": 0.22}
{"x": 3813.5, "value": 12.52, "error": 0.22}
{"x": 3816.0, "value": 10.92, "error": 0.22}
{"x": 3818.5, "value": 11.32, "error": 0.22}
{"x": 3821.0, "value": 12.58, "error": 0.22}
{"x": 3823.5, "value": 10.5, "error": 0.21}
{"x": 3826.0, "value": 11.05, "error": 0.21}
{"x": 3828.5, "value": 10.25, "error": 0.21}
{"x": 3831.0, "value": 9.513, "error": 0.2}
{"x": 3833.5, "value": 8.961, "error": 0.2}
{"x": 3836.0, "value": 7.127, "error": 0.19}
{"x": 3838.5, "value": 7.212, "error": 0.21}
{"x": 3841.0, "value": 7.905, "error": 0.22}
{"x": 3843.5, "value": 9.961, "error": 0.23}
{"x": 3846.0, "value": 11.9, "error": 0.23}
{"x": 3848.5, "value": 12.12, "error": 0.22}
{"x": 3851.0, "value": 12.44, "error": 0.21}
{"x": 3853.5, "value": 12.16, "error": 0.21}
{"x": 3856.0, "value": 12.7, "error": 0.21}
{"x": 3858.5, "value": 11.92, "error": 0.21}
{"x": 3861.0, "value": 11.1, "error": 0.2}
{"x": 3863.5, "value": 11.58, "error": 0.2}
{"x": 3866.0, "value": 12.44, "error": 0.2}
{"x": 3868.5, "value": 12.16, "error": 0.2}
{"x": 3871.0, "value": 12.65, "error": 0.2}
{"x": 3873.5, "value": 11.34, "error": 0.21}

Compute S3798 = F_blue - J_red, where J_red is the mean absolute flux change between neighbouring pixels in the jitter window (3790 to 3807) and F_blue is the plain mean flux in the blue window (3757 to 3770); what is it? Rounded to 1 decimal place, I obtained 9.1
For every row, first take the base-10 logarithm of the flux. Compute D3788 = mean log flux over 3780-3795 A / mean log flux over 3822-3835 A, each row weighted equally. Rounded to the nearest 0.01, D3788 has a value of 1.08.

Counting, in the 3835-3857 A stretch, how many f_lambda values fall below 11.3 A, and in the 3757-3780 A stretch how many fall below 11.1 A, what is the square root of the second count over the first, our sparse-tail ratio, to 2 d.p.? 1.22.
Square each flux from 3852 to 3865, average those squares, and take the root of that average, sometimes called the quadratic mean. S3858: 11.9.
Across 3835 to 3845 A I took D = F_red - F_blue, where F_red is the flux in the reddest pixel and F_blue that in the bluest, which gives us 3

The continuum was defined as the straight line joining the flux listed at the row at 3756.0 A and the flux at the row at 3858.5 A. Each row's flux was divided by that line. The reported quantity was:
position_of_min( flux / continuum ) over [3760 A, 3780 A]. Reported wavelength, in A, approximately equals 3773.5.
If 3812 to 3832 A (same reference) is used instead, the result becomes 3831.0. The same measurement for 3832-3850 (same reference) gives 3836.0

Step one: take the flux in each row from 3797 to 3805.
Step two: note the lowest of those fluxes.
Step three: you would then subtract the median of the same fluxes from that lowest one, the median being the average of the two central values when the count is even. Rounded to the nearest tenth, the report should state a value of -1.3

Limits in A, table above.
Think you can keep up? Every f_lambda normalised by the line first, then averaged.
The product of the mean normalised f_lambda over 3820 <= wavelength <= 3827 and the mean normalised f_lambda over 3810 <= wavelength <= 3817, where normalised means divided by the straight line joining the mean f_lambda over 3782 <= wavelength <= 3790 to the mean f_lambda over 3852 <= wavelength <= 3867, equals 0.92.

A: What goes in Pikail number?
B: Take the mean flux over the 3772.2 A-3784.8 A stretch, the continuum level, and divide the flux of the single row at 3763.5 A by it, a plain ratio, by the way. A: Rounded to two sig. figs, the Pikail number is 0.97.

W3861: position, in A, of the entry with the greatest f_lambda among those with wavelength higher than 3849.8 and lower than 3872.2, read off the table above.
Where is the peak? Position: 3856.0 A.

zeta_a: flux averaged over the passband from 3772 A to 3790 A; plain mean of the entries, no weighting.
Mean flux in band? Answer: 11.3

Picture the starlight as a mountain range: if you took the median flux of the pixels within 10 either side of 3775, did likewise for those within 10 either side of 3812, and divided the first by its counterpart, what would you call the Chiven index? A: 0.93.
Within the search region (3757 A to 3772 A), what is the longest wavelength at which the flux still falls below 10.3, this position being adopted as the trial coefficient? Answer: 3771.0 A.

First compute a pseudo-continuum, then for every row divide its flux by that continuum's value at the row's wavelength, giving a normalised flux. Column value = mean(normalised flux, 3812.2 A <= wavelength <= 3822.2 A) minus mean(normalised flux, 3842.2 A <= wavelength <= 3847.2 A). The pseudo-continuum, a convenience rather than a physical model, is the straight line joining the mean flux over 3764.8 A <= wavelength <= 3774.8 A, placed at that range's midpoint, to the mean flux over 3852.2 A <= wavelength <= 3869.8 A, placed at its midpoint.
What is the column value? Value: 0.2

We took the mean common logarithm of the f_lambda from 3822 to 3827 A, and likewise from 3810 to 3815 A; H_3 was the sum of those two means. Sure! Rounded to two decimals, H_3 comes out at 2.13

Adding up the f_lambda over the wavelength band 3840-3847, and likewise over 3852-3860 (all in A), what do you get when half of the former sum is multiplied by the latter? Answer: 547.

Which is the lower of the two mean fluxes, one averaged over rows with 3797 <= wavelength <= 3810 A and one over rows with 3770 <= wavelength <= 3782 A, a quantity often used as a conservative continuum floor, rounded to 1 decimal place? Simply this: 10.1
